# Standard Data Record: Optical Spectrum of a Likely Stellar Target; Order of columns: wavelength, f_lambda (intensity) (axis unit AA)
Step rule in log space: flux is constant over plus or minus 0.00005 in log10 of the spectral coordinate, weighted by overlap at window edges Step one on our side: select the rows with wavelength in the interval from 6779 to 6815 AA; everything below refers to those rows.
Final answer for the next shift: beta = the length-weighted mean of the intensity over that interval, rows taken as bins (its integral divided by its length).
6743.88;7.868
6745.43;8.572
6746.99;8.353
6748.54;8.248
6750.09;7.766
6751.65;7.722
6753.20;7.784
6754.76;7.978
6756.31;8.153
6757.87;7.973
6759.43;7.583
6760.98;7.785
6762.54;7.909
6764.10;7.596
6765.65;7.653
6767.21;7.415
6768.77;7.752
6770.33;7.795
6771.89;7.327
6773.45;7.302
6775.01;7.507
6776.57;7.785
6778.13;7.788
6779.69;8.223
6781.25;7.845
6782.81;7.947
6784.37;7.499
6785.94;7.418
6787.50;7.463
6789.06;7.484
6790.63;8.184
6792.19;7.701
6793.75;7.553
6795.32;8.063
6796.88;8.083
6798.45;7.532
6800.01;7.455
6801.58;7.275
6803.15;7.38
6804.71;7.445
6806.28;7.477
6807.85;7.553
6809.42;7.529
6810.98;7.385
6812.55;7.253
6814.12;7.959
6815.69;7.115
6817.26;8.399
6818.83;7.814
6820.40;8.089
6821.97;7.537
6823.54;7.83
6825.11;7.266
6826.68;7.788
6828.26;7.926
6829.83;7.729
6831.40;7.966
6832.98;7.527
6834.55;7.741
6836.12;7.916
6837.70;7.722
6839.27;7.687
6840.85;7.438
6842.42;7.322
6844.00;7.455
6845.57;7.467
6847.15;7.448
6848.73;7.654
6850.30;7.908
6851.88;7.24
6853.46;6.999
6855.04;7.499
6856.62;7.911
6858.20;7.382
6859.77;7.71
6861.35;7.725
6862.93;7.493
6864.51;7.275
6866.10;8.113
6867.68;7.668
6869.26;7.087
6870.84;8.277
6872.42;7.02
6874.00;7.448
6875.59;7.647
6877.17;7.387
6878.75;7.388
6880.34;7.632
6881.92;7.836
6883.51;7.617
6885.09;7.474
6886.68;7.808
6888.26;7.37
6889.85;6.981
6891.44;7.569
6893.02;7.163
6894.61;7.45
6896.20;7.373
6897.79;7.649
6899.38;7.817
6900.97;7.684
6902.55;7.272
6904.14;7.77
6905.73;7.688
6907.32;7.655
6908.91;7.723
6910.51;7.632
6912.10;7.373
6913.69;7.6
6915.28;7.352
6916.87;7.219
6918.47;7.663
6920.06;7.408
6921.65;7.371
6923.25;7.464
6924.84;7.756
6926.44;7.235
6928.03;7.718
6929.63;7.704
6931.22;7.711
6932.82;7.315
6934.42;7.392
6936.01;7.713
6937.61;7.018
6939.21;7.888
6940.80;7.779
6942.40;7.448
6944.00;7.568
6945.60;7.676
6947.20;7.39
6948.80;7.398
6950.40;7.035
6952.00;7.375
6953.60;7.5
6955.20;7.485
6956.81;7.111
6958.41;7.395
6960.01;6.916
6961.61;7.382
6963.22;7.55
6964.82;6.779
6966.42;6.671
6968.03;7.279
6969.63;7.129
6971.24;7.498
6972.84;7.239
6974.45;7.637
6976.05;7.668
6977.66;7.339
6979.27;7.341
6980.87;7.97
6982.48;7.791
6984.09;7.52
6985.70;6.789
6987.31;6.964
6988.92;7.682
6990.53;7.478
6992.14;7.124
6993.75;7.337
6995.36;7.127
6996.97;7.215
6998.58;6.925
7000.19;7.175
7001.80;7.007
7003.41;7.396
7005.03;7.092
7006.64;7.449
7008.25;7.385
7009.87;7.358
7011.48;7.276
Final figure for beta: 7.64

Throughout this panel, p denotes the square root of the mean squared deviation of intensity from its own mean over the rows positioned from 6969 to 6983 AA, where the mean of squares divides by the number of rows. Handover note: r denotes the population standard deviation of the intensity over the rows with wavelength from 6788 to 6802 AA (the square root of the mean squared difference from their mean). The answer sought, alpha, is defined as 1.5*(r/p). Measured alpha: 1.77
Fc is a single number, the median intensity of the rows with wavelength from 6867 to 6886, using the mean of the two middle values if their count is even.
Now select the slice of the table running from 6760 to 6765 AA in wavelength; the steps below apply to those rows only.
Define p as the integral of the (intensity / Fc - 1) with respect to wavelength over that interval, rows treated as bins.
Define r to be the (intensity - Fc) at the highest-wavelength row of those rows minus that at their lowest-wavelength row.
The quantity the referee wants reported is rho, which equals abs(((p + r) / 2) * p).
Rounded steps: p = 0.14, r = -0.19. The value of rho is 0.004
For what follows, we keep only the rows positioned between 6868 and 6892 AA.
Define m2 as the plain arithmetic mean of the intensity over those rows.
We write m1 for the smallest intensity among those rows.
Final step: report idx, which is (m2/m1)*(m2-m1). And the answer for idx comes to 0.56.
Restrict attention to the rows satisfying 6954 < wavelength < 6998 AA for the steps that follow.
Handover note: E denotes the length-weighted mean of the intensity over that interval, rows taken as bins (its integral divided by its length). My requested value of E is 7.31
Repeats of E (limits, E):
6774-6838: 7.68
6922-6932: 7.59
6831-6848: 7.60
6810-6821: 7.71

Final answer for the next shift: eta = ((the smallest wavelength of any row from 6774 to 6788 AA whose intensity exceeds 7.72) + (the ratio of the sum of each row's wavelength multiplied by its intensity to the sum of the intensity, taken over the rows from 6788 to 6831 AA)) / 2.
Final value 6793.0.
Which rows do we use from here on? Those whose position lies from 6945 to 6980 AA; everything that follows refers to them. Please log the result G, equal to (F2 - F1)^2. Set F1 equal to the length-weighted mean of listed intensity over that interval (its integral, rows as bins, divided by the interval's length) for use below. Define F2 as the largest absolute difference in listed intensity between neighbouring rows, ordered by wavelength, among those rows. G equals 43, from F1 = 7.31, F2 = 0.77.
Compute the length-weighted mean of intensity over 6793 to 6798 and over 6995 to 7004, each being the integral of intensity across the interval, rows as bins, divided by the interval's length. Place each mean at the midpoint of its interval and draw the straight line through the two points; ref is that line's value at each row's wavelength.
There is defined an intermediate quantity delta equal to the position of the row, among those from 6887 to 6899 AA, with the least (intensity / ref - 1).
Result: 6889.85 AA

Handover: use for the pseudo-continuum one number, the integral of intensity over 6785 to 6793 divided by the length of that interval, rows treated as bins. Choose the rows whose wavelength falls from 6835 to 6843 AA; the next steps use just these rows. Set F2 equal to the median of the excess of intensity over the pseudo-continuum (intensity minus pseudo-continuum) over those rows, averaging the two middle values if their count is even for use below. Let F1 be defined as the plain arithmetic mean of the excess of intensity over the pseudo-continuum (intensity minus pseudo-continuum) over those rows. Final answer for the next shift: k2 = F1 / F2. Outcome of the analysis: -0.7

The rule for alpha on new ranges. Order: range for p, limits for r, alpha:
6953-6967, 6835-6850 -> 0.83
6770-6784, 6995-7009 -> 0.92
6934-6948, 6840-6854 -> 1.45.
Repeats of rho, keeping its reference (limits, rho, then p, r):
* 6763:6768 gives 0.002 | 0.02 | -0.18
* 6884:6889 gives 0.000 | 0.01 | -0.10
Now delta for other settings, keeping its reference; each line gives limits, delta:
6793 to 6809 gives 6801.58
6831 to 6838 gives 6832.98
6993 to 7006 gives 6998.58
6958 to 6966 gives 6964.82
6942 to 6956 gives 6950.40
